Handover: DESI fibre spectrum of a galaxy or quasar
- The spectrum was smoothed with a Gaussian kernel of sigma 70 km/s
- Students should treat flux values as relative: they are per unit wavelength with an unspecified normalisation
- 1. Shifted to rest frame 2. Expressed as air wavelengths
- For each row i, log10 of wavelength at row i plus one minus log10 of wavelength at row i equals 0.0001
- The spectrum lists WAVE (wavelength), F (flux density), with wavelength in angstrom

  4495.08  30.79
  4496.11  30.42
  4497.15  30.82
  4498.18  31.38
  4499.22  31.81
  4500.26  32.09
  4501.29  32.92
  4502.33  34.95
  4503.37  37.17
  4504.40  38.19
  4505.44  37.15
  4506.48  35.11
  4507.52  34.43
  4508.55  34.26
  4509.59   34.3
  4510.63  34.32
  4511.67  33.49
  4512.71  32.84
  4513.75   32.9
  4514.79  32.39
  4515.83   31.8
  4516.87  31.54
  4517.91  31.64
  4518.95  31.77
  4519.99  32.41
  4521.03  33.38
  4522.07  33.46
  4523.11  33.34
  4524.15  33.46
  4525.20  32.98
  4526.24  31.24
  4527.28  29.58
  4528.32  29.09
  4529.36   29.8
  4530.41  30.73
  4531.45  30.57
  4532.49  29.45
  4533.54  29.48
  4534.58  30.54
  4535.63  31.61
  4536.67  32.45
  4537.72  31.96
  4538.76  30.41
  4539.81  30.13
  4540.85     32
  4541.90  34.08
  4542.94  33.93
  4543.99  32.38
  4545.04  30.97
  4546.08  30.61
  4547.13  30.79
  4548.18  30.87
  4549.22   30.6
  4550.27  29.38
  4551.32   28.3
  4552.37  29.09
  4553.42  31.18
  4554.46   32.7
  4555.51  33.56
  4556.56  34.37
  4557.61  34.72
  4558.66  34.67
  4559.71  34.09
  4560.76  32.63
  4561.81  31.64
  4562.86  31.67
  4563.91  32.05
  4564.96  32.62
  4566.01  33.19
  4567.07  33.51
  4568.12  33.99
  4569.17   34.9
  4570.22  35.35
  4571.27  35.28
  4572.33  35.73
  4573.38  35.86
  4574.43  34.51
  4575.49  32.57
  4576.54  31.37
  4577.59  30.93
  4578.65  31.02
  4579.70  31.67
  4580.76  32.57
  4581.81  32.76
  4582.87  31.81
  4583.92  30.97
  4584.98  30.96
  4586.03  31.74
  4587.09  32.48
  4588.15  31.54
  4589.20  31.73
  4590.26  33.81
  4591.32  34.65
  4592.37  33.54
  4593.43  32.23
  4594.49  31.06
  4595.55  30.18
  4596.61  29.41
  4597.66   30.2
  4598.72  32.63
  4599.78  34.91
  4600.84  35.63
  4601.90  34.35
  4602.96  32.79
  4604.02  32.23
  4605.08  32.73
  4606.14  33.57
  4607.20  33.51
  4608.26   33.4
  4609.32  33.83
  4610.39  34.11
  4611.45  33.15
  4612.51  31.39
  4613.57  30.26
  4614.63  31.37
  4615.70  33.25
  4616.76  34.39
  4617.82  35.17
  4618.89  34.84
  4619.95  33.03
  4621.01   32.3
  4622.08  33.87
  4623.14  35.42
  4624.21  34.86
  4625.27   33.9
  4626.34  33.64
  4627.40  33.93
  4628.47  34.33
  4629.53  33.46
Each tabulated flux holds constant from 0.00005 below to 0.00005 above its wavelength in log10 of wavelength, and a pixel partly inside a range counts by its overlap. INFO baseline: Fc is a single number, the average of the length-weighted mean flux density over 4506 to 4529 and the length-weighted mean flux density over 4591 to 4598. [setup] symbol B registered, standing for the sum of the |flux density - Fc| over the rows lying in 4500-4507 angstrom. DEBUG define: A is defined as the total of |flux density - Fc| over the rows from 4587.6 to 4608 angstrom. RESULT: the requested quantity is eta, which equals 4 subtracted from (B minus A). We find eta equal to -9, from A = 27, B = 23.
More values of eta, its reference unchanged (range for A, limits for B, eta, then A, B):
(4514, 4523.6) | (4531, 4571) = 48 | 6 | 58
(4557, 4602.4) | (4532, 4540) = -56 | 64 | 12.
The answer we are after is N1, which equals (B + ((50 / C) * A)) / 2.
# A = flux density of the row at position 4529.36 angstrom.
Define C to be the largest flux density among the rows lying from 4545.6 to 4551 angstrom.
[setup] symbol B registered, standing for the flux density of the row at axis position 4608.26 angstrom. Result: 40.8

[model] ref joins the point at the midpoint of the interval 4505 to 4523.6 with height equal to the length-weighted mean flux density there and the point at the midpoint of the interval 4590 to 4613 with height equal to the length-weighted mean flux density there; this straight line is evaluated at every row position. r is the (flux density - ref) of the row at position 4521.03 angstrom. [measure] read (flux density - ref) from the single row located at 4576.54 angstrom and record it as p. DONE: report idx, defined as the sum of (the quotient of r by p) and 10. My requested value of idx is 10.0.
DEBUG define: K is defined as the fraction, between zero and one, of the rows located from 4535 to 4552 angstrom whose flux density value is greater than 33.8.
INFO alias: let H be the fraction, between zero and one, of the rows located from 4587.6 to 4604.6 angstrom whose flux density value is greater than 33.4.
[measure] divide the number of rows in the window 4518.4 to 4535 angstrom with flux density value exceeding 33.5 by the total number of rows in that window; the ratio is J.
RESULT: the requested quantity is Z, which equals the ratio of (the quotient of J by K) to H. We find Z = 0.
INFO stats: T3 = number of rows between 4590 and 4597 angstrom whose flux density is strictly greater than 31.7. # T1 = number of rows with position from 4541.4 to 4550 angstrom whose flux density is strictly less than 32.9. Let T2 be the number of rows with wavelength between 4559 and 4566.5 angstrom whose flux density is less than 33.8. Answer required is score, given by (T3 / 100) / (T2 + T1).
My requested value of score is 0.0033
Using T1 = 6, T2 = 6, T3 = 4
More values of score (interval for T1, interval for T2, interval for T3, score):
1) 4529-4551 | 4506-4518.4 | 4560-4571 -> 0.0031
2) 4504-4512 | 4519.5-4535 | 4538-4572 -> 0.0127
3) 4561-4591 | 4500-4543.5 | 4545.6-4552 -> 0.0000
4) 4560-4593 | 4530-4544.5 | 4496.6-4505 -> 0.0019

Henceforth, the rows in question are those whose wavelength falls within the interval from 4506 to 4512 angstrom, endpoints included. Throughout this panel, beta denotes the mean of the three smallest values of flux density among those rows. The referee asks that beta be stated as 34.0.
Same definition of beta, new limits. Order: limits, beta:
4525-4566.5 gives 28.8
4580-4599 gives 29.9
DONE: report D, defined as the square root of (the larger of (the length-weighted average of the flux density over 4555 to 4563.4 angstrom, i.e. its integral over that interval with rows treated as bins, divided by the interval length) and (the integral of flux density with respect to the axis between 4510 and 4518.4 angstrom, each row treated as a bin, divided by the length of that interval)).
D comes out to 5.78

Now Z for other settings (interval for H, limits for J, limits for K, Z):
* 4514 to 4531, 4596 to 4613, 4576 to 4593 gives 28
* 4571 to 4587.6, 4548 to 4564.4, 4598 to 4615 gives 4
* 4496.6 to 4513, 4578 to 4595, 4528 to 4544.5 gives 2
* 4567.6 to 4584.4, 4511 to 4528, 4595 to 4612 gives 0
